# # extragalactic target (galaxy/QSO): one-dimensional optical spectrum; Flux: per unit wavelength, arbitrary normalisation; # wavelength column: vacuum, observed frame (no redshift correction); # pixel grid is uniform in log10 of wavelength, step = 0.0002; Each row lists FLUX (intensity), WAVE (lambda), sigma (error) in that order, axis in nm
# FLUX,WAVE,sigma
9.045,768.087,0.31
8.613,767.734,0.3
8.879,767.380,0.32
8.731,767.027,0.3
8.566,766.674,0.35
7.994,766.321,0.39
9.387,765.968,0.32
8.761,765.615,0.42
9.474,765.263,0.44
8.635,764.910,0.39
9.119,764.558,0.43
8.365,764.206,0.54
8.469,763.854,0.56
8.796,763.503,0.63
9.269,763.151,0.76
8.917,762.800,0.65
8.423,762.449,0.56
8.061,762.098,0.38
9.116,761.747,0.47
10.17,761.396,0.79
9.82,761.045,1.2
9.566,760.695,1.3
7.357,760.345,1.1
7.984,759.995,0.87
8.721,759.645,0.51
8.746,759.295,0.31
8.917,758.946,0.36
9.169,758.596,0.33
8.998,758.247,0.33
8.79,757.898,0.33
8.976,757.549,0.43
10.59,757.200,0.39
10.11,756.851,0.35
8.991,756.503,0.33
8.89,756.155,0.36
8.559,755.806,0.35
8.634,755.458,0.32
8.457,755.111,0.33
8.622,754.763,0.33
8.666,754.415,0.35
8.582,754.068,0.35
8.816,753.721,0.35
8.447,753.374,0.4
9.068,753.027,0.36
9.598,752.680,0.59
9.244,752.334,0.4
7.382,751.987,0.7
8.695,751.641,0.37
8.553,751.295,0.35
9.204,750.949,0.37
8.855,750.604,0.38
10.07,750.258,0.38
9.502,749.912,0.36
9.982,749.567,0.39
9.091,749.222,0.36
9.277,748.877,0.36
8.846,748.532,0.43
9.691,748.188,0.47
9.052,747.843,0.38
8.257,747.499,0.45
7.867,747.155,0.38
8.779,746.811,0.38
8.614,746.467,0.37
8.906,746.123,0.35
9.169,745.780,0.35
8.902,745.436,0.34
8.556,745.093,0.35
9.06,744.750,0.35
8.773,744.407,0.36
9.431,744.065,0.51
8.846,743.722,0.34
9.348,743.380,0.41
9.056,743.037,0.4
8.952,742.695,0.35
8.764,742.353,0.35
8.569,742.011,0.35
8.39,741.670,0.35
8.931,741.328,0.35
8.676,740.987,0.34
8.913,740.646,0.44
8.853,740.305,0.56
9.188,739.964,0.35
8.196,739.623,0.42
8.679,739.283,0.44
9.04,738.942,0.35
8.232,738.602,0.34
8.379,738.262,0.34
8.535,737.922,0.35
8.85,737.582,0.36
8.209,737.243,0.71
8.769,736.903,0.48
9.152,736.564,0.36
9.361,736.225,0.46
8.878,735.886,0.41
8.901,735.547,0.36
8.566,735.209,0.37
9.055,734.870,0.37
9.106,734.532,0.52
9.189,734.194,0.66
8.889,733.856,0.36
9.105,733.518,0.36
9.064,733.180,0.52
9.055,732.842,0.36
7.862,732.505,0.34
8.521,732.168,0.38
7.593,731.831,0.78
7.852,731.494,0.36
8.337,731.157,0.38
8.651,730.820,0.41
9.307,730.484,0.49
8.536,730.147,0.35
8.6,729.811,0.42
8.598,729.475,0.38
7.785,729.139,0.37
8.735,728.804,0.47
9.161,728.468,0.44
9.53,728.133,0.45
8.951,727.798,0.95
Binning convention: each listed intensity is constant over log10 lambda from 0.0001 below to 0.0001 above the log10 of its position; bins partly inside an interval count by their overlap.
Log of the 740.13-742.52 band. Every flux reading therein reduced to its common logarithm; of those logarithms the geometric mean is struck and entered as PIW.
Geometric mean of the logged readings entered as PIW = 0.941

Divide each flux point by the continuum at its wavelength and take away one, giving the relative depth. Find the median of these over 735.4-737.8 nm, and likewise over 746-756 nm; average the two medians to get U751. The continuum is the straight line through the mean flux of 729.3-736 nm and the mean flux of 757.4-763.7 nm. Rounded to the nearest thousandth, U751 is 0.010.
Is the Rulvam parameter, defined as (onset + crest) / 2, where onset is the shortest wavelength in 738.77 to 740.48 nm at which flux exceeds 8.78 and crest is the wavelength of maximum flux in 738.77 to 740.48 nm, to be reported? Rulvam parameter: 739.45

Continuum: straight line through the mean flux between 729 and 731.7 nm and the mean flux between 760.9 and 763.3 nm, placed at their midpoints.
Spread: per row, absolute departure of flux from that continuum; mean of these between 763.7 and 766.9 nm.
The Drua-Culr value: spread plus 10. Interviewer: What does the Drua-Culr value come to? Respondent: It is 10.5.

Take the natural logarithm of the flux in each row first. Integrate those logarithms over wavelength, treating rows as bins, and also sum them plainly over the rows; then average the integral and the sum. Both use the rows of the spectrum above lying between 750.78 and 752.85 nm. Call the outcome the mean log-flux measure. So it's 8.8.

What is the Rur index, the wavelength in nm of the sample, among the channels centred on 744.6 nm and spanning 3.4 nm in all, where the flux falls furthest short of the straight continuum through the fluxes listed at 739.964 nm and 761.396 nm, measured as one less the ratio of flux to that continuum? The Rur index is 745.093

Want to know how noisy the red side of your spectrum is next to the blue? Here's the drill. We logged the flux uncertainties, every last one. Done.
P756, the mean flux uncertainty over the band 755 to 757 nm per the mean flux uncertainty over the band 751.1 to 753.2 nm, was 0.7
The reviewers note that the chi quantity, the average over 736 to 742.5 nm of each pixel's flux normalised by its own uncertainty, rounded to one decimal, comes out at 22.4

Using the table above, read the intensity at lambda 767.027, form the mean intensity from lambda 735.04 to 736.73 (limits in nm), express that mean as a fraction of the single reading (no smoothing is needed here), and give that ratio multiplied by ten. 10.3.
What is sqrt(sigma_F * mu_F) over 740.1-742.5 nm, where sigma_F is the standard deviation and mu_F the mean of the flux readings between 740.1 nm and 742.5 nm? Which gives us 1.3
